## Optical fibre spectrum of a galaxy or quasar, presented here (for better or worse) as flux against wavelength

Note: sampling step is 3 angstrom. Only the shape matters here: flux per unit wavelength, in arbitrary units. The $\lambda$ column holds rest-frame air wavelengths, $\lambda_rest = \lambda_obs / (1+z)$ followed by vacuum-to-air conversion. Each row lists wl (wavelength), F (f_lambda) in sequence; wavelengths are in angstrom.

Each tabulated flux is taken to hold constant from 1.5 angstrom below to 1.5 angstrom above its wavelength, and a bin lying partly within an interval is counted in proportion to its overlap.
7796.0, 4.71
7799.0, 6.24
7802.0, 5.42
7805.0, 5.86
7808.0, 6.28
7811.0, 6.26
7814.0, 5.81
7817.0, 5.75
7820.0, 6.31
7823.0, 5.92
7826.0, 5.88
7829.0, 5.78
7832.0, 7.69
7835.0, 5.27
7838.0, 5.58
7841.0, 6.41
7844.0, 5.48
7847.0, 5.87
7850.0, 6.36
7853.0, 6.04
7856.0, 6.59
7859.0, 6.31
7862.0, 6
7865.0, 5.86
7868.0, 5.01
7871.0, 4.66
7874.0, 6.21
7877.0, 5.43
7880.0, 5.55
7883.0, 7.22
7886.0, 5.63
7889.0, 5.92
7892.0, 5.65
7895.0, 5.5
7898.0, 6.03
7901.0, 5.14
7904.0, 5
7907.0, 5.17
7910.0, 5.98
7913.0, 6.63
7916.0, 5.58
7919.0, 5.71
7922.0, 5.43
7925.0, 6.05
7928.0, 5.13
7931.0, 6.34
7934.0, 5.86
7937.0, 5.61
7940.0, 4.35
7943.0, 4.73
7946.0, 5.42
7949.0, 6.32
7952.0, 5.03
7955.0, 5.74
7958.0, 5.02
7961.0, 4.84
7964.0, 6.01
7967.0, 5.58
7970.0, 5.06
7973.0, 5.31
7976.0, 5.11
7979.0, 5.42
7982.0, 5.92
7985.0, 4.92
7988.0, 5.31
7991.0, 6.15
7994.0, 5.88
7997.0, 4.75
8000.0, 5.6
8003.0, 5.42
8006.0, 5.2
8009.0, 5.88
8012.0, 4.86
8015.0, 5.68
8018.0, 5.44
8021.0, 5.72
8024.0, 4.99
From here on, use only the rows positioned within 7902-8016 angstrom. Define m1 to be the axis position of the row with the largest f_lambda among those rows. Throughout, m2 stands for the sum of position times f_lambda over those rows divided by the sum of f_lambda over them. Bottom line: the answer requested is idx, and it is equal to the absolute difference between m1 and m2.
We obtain 46.1 angstrom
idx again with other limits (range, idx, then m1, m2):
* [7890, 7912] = 2.9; 7898.0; 7900.9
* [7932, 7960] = 3.0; 7949.0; 7946.0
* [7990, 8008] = 7.3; 7991.0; 7998.3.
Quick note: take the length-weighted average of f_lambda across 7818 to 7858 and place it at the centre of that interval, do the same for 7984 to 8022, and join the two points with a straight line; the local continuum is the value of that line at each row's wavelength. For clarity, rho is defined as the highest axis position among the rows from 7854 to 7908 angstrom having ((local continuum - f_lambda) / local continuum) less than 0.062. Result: 7898.0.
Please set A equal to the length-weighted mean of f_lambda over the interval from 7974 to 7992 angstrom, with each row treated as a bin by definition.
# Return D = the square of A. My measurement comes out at 29.7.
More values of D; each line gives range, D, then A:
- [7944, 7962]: 29.1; 5.39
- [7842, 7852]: 35.2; 5.94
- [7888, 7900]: 33.0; 5.74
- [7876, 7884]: 36.4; 6.03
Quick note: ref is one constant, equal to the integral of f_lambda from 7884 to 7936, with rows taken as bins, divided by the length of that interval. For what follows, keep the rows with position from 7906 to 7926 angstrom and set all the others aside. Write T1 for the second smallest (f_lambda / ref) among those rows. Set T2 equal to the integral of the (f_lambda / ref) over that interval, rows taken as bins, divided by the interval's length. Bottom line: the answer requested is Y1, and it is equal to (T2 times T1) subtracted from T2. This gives 0.05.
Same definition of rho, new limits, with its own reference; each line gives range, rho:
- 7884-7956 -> 7955.0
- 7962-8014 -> 8009.0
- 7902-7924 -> 7922.0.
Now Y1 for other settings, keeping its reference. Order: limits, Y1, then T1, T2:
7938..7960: 0.16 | 0.83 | 0.92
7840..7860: -0.03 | 1.03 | 1.08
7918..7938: 0.05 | 0.95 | 1.01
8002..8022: 0.08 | 0.91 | 0.96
